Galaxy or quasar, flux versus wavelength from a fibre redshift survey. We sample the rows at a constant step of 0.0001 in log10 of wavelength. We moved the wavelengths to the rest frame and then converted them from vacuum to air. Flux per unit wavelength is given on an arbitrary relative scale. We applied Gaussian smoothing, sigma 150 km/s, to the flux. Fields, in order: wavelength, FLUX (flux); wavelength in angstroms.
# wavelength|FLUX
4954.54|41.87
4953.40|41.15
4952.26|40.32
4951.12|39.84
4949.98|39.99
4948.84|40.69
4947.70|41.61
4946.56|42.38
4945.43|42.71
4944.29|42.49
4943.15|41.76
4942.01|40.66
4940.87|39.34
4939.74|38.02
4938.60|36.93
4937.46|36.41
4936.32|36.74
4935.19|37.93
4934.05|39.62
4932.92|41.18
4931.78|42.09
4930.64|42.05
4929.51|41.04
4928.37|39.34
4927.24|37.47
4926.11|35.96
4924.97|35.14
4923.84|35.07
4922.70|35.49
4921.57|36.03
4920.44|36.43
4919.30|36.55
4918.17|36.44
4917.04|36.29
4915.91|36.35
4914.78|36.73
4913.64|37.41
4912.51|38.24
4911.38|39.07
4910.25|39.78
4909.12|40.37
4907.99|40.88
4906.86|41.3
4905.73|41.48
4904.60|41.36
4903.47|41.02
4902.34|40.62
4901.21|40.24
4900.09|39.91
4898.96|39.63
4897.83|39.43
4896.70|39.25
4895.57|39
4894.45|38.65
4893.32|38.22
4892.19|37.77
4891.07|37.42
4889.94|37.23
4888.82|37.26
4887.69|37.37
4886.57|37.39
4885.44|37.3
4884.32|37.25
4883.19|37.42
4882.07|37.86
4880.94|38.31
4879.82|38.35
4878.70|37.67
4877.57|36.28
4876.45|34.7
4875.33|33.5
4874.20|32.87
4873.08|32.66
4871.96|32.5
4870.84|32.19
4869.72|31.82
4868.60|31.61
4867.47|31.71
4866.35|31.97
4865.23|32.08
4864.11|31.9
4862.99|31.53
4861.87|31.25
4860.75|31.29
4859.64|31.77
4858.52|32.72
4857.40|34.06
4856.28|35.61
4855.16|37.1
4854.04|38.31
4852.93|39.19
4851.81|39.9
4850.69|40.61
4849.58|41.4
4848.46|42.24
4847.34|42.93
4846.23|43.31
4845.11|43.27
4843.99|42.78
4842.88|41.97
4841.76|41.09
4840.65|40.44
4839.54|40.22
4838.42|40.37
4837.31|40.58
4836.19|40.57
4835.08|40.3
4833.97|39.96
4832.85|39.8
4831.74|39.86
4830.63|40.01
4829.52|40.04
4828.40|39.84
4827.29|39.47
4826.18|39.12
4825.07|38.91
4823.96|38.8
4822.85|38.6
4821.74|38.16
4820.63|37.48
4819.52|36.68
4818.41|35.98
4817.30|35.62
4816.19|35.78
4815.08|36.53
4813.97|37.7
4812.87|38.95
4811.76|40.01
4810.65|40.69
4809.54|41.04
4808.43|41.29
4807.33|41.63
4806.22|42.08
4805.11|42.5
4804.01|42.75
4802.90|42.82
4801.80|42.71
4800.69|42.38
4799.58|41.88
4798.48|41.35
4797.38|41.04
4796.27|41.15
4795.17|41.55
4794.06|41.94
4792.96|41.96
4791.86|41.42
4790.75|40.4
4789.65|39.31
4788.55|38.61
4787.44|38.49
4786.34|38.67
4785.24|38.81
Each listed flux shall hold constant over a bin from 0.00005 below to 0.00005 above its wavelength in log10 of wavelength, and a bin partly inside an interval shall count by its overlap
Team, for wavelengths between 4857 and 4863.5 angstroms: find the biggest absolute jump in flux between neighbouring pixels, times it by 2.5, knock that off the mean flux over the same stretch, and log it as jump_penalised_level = 29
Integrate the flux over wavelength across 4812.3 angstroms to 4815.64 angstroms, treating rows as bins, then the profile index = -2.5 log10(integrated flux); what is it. -5.25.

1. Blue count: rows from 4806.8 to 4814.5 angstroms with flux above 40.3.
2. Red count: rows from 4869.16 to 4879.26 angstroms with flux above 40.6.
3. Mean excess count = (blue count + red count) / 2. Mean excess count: 2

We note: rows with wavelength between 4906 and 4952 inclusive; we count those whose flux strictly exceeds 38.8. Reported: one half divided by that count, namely 0.024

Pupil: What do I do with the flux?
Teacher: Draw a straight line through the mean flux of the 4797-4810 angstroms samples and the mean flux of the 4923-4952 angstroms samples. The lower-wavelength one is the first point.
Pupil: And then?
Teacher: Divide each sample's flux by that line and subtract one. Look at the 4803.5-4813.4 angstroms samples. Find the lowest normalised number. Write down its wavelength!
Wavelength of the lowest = 4812.87 angstroms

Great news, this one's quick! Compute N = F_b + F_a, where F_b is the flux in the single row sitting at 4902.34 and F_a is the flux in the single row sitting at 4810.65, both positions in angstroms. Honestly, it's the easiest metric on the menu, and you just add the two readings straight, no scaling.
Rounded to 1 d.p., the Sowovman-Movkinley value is 81.3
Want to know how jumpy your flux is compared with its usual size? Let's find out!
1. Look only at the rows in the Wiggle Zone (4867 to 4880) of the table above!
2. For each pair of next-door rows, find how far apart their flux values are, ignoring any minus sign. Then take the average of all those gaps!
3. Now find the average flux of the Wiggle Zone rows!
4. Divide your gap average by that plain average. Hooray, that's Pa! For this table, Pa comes 0.018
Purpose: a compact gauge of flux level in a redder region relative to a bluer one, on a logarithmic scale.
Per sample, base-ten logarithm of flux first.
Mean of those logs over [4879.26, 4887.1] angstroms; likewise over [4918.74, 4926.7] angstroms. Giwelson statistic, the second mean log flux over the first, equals 0.99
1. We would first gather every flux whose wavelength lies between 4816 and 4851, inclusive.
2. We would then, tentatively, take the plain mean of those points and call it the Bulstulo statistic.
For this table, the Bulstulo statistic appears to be 39.9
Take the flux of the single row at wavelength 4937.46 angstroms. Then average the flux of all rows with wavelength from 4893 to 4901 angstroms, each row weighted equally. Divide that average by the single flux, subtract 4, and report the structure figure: -2.92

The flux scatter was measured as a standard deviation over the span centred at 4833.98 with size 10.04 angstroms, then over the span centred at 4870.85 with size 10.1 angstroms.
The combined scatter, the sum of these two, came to 0.9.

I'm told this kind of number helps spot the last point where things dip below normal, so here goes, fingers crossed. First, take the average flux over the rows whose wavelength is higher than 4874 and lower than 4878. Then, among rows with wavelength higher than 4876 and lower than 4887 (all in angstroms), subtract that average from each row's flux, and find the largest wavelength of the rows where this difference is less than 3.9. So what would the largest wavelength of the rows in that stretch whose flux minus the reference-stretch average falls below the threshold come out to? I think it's 4886.57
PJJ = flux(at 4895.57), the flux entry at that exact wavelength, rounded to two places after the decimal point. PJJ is 39.00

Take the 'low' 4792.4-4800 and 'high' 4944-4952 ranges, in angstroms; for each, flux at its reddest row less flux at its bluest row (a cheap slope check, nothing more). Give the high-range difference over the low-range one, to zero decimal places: 33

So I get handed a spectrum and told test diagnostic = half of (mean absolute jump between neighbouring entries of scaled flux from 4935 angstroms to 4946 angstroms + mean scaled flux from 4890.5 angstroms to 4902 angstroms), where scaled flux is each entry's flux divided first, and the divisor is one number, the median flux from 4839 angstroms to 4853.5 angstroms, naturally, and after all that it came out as 0.481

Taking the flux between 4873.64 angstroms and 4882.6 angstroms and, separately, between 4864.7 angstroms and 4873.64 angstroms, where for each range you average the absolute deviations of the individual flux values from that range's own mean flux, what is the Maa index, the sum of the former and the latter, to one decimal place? 2.2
